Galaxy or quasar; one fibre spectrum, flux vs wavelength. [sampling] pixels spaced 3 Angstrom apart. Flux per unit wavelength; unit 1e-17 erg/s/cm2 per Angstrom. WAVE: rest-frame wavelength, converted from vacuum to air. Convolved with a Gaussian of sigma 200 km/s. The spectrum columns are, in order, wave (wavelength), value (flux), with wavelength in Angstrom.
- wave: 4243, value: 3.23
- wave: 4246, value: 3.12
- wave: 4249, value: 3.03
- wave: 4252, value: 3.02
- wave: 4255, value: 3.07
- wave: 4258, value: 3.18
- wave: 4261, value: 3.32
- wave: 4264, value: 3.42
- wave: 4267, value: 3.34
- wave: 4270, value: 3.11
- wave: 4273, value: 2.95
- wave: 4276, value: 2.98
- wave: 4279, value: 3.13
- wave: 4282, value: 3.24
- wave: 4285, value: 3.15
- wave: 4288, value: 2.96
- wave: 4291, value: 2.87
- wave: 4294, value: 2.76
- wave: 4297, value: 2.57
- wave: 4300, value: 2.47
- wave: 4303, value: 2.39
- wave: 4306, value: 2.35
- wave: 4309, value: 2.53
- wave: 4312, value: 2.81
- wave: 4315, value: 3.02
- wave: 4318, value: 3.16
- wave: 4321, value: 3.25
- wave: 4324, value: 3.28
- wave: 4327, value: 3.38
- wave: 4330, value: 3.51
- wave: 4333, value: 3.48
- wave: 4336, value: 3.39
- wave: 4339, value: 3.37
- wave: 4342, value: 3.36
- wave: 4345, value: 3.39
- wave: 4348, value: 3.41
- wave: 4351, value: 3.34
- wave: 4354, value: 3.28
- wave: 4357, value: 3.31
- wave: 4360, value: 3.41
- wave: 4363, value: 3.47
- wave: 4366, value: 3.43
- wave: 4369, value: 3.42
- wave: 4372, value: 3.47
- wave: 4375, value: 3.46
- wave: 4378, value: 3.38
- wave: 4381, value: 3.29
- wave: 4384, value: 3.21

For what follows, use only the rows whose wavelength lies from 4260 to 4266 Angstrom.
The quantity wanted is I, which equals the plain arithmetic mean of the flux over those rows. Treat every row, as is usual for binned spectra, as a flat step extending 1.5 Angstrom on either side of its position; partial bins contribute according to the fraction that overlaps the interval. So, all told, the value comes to 3.37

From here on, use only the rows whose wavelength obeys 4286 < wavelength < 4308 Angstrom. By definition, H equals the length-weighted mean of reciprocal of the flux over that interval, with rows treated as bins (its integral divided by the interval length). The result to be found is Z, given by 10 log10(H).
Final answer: -4.17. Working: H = 0.383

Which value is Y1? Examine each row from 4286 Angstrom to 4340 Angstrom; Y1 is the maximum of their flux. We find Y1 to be 3.51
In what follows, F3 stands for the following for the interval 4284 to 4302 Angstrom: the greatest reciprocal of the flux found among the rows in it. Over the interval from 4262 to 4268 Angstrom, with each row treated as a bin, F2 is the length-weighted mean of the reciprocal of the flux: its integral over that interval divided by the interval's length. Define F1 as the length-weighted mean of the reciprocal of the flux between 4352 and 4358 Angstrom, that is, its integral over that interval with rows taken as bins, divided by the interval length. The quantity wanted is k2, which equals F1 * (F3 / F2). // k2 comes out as 0.41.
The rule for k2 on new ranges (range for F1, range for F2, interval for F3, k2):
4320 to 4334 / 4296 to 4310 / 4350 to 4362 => 0.22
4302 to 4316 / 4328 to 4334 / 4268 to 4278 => 0.46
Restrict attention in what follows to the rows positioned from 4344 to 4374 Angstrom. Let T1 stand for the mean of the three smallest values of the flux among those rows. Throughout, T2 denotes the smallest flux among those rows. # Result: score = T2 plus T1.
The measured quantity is 6.6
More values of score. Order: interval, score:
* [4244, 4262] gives 6.1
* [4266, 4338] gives 4.8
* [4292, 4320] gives 4.8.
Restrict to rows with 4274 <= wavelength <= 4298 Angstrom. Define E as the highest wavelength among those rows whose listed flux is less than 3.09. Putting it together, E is 4297 Angstrom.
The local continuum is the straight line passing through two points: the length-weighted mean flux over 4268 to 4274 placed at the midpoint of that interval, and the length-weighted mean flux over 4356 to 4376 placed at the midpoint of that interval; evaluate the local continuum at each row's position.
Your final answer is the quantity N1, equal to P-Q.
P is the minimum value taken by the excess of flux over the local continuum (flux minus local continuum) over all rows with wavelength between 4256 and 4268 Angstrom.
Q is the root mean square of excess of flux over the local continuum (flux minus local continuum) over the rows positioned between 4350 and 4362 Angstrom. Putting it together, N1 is 0.1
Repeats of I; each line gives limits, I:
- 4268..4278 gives 3.01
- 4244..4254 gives 3.06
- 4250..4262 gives 3.15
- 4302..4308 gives 2.37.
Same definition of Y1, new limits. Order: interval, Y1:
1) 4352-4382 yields 3.47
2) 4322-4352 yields 3.51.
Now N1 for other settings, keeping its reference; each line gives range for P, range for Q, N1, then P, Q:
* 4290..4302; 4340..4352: -0.7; -0.7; 0.04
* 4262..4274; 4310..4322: -0.4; -0.1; 0.23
